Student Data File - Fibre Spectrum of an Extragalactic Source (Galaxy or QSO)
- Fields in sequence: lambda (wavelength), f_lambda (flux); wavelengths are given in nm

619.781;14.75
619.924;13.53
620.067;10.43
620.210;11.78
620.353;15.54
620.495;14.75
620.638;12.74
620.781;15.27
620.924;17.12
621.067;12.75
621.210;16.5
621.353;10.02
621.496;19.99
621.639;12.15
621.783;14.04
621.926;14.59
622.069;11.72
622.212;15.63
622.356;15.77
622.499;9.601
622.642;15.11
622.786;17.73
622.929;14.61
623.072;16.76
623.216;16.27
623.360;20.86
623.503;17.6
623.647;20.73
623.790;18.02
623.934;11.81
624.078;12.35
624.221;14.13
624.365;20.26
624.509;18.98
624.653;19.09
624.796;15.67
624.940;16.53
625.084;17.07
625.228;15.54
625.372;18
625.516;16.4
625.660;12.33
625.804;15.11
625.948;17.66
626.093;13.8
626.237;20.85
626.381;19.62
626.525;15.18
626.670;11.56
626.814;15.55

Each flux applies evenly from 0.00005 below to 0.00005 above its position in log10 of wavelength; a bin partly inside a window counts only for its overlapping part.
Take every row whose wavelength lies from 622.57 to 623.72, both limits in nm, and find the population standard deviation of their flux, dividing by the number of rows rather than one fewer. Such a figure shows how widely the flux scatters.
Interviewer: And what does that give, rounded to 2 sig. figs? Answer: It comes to 2.2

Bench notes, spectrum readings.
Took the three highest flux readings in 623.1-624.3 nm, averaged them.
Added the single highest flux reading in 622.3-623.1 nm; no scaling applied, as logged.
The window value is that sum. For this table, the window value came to 37.6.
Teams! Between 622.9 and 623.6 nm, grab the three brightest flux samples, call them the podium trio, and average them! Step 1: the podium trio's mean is 18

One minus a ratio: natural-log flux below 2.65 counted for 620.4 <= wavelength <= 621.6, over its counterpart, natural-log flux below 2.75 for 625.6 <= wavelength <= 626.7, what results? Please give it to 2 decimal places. 0.40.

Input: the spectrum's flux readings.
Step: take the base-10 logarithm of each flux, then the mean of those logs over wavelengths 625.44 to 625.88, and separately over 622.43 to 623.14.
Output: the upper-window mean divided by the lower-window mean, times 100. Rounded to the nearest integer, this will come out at 100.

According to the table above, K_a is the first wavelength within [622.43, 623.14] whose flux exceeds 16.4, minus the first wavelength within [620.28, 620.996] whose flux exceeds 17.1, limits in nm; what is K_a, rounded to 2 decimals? 1.86 nm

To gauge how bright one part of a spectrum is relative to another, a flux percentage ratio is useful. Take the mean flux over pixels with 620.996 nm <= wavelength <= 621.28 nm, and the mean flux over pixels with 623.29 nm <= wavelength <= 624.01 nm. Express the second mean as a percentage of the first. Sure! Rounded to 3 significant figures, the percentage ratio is 122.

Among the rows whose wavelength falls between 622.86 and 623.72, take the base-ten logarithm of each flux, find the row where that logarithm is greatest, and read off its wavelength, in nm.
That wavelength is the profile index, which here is 623.360 nm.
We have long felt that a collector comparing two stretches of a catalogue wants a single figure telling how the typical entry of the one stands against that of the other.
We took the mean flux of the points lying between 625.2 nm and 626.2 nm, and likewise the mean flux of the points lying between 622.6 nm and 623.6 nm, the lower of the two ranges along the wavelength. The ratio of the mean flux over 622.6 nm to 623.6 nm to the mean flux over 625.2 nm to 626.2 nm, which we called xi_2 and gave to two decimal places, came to 1.09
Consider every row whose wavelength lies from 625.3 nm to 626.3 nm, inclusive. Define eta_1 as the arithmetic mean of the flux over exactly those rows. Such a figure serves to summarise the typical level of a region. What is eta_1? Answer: 16.3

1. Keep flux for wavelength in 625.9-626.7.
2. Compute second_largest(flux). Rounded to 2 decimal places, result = 19.62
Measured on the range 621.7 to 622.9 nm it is 15.77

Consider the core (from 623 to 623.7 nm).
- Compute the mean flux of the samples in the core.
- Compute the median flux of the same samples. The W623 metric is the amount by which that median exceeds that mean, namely -0.8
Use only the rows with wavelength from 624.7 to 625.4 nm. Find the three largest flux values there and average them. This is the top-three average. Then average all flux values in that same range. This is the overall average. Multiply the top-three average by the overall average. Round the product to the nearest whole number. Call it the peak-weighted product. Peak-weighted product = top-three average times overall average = 285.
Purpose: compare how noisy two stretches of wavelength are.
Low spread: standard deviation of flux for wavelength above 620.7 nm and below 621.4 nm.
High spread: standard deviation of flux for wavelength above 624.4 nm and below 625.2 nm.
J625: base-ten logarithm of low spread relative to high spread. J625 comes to 0.3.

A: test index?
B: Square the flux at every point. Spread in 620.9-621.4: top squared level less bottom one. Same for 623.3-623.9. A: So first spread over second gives 1.5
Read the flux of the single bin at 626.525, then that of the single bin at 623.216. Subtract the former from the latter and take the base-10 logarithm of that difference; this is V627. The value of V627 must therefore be 0.0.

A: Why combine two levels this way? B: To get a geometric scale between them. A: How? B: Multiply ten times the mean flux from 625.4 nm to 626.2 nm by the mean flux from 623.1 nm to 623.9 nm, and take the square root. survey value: 53.1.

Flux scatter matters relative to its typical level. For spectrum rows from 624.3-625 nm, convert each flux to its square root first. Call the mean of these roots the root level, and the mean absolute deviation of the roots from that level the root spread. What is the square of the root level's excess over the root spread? 16.5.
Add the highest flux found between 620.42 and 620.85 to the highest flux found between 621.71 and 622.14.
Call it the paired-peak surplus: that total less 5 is 25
